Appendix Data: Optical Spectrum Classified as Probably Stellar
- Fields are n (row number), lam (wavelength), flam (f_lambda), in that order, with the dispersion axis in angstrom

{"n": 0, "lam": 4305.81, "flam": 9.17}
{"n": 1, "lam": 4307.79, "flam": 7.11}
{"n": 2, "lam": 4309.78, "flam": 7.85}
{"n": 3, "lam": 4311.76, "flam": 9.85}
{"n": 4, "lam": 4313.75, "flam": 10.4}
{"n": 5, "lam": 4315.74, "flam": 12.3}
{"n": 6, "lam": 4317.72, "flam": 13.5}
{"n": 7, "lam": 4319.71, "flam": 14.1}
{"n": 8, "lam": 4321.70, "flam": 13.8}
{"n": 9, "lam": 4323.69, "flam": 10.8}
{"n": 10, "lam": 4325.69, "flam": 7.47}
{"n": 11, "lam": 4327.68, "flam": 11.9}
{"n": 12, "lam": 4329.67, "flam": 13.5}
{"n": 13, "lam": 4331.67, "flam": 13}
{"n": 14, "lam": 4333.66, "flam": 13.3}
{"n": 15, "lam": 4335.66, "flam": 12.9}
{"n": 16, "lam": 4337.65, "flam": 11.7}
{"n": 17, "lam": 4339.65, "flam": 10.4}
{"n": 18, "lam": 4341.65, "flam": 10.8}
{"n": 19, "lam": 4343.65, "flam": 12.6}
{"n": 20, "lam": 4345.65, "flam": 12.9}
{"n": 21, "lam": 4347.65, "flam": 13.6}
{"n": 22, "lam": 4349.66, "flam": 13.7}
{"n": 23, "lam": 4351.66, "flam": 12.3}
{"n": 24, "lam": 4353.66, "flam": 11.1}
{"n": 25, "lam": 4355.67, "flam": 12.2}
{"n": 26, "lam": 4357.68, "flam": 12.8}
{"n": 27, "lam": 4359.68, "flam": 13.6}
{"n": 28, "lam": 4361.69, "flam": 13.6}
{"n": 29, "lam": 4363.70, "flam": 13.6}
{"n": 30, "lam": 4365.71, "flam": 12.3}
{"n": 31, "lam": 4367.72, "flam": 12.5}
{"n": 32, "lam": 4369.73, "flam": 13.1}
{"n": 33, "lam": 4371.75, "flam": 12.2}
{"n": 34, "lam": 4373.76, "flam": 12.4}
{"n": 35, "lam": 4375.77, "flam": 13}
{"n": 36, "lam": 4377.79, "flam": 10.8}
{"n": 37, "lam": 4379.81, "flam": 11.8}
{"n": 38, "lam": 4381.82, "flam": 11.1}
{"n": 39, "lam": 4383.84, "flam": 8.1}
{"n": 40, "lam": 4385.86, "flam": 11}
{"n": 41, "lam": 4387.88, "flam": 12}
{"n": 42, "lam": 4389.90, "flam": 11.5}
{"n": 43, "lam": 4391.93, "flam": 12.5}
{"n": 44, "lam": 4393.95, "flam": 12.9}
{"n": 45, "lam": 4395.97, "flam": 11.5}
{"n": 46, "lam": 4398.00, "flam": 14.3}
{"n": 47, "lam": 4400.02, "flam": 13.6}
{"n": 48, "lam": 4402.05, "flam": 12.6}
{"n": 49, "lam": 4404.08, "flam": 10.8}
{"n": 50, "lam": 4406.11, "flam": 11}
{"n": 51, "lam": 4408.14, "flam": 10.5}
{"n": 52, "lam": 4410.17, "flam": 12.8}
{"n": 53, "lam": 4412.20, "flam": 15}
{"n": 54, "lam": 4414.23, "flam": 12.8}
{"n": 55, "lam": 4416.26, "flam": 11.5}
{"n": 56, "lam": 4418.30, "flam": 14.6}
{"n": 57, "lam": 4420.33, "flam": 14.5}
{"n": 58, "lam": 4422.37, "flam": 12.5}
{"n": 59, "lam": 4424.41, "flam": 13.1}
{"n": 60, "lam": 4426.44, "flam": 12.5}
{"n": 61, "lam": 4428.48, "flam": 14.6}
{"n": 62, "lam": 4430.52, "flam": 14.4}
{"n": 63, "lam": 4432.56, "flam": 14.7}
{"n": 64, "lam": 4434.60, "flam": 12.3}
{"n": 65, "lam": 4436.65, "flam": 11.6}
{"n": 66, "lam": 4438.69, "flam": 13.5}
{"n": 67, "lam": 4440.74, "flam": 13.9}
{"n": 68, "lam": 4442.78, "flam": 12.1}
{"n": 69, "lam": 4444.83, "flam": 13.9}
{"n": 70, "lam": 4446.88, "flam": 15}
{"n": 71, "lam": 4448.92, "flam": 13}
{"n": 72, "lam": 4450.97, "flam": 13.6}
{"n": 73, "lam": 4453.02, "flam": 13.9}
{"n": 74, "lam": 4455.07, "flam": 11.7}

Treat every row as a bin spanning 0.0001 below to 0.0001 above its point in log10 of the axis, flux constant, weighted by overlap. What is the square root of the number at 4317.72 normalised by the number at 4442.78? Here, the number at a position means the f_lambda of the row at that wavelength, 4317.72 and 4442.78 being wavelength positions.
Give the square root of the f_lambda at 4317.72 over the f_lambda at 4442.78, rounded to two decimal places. 1.06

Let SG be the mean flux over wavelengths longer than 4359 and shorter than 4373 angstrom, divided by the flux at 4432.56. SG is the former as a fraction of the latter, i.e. 0.88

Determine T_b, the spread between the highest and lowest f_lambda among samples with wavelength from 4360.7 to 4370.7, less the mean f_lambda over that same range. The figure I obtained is -11.7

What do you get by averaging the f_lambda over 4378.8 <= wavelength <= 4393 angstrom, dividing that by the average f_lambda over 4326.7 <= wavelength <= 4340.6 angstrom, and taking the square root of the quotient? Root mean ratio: 0.95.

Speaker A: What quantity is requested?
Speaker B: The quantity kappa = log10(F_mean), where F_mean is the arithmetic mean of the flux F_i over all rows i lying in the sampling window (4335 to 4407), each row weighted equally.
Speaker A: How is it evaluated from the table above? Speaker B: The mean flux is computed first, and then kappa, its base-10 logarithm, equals 1.09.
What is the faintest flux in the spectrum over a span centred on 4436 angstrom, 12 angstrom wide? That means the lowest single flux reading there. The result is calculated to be 11.6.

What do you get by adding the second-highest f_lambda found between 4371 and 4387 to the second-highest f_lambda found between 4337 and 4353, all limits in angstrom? 26.0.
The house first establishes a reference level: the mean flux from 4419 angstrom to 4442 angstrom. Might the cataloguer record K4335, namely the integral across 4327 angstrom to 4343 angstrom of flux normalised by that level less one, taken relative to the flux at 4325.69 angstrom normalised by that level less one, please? 3.3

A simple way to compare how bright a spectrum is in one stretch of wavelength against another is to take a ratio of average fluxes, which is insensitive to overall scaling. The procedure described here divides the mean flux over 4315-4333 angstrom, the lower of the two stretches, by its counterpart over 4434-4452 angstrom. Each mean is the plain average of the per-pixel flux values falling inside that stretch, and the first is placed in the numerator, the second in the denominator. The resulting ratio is 0.93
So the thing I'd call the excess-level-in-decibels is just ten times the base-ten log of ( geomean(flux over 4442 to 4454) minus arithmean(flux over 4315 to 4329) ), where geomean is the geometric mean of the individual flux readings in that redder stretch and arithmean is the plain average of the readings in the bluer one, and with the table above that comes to 2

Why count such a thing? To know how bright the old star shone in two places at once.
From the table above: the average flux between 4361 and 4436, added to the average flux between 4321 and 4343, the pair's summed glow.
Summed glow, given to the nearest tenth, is 24.3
